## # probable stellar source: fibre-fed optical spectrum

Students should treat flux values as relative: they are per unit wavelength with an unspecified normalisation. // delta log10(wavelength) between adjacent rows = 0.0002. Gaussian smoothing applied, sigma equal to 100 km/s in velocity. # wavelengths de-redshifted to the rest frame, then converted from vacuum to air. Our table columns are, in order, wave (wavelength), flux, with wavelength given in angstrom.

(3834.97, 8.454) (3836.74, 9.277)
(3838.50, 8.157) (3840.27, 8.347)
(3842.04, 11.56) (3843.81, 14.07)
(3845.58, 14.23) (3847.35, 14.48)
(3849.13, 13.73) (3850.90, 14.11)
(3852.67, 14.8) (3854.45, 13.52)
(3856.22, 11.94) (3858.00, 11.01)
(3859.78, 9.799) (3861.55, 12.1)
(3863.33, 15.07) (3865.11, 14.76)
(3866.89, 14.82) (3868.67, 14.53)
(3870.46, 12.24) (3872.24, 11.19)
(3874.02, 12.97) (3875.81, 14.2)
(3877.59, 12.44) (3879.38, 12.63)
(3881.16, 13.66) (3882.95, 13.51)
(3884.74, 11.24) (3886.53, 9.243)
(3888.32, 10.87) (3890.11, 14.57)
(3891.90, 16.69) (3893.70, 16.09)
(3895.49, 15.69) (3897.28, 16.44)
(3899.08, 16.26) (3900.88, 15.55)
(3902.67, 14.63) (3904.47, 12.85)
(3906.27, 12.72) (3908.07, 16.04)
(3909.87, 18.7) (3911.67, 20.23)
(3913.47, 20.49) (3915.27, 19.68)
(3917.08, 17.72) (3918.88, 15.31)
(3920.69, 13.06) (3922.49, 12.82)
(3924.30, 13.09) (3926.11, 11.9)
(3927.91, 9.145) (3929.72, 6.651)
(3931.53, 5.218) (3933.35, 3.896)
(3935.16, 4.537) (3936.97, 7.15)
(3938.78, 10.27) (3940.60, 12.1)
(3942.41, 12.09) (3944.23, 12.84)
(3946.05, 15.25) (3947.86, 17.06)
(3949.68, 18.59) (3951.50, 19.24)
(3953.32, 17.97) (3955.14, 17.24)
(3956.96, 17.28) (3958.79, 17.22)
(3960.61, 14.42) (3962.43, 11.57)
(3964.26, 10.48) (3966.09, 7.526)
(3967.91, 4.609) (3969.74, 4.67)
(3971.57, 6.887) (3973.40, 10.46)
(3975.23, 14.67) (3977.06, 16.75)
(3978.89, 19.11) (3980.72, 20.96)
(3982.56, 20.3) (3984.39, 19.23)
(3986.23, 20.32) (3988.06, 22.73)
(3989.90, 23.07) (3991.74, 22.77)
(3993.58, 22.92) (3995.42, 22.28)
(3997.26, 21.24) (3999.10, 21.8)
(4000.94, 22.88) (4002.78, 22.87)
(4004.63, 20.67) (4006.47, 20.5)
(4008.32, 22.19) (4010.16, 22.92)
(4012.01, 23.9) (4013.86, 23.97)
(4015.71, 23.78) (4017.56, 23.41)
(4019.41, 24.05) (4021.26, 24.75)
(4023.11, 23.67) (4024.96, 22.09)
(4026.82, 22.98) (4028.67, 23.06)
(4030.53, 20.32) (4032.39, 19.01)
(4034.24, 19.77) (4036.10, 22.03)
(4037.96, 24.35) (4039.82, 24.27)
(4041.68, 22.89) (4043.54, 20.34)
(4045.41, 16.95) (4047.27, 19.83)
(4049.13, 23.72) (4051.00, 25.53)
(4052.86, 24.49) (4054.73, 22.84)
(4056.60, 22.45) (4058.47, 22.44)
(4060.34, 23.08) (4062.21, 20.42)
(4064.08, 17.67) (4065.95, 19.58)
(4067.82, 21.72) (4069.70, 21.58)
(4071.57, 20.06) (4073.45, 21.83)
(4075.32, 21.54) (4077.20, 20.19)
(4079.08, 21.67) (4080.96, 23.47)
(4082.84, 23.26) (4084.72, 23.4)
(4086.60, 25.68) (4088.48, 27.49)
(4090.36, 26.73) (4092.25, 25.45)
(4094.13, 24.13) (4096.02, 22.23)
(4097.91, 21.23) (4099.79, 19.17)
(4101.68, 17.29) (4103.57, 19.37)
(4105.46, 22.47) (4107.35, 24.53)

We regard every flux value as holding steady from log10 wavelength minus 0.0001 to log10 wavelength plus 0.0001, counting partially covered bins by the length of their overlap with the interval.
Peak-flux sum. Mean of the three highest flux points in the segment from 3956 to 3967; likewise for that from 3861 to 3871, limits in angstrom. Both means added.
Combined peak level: 31.2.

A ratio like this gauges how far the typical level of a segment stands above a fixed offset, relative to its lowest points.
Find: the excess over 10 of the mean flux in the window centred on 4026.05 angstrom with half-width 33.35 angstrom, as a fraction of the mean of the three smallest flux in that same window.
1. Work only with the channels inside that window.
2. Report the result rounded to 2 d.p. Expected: 0.67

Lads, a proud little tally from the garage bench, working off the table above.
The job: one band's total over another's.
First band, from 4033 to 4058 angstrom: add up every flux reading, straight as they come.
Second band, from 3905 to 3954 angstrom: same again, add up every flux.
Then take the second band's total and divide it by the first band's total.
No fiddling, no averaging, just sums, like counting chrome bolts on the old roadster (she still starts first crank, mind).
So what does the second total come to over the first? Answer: 1.3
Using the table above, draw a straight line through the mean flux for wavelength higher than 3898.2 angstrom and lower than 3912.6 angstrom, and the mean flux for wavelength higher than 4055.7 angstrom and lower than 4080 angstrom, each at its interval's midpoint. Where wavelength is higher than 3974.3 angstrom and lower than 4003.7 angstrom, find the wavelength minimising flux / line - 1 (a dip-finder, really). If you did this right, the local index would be 3975.23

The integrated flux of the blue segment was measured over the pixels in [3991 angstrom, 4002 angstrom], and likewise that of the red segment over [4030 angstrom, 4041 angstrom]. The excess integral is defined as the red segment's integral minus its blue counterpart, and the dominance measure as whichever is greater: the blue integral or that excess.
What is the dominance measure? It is 246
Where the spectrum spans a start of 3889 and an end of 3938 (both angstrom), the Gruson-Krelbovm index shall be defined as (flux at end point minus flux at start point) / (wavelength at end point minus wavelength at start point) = -0.16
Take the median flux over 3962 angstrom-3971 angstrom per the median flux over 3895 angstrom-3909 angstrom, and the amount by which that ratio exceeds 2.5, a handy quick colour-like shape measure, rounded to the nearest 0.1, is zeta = -2.0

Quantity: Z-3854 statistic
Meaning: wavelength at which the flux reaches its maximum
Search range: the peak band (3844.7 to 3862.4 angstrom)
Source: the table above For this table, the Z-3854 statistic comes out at 3852.67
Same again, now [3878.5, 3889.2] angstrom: 3881.16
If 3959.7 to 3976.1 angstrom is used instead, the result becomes 3975.23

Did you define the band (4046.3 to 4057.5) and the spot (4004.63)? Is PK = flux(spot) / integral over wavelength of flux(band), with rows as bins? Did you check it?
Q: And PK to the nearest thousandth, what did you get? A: 0.080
